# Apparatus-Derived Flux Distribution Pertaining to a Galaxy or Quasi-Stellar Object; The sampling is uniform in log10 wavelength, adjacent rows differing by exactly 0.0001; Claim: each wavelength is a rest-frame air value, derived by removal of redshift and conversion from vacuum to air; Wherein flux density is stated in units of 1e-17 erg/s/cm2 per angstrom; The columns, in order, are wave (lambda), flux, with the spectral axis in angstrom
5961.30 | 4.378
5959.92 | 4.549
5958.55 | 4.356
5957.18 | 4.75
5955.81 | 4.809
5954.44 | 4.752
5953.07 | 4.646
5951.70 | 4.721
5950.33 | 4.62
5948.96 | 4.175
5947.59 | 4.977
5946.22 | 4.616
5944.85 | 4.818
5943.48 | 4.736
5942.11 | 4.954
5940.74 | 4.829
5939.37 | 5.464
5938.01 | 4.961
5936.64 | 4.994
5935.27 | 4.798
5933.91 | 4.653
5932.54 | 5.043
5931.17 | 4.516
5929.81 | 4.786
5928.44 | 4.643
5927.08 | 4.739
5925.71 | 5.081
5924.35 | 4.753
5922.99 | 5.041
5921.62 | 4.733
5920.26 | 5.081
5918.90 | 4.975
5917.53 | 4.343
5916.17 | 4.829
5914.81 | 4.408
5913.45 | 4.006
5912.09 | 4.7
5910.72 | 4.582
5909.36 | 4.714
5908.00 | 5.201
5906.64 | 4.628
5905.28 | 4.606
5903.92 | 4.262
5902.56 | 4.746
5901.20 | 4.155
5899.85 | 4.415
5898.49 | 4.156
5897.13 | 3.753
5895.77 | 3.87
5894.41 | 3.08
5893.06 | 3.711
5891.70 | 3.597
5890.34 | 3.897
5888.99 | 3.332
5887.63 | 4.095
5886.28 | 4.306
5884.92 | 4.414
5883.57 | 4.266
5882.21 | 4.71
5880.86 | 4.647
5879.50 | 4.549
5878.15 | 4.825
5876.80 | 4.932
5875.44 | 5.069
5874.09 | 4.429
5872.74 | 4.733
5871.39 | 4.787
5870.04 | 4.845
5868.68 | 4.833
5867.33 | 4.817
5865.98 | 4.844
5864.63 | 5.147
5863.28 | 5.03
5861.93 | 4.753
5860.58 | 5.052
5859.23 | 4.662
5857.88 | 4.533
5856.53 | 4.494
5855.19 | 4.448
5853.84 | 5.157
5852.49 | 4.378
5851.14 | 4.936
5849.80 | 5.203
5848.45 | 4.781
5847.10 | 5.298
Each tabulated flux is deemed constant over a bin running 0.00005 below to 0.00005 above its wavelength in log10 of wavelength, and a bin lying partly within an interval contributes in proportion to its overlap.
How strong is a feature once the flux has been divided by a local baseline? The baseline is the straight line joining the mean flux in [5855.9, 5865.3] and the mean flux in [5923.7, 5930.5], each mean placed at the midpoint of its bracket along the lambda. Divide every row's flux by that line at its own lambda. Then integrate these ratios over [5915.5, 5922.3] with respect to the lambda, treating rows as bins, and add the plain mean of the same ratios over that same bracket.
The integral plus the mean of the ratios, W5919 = 7.8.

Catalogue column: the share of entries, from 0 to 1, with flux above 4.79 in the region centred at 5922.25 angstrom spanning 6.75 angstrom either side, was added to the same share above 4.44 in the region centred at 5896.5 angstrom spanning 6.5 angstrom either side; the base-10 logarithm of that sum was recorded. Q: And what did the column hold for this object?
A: -0.22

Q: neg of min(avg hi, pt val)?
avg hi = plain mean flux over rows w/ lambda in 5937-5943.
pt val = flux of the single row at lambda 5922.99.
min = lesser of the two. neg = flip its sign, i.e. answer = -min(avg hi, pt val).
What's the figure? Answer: -5.04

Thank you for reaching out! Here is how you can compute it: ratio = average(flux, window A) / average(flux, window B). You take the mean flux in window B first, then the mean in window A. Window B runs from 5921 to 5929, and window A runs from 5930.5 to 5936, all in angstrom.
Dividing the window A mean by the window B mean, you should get 0.98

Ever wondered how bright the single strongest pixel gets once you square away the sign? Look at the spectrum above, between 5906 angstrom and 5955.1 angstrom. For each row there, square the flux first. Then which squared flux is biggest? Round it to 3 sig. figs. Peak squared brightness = 29.9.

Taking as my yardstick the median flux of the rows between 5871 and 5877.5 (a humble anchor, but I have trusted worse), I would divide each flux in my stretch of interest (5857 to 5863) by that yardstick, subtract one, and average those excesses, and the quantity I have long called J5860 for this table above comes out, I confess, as -0.01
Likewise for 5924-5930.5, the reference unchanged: 0.00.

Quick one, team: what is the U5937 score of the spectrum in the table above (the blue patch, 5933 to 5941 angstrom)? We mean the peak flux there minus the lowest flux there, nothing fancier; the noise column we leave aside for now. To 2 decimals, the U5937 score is 0.81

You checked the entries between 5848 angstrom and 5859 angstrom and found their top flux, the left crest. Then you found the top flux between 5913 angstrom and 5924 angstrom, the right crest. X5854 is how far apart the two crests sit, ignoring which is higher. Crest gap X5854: 0.12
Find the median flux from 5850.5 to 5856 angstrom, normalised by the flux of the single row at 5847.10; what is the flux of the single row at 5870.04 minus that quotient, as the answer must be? 4.0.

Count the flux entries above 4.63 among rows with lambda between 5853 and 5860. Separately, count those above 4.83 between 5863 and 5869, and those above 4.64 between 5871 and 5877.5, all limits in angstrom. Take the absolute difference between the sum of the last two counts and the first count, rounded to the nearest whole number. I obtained 6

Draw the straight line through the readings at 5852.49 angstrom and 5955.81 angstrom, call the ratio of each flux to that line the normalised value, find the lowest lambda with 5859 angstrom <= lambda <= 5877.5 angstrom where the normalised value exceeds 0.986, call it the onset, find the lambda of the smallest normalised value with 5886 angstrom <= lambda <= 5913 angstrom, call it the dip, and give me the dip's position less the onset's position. 35.2 angstrom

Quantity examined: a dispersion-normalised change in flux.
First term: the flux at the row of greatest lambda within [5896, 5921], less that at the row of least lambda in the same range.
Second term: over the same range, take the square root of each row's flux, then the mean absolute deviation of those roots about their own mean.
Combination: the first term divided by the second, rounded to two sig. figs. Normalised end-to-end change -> 18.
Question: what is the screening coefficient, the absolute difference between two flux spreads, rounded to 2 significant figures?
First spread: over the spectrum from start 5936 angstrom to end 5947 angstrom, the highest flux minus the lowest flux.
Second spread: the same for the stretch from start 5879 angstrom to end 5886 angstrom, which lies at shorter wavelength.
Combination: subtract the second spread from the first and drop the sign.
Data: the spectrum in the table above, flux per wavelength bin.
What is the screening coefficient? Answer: 0.40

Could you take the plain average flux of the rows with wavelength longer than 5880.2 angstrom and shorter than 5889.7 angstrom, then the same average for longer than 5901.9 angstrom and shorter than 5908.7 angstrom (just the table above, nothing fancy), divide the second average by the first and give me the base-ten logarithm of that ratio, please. 0.04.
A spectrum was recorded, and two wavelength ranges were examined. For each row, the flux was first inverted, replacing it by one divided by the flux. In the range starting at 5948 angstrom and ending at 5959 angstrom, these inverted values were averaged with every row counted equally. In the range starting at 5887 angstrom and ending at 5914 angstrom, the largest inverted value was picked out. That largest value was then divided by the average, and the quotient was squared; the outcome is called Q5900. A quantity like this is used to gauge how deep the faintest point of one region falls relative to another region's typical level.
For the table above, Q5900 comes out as 2.2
